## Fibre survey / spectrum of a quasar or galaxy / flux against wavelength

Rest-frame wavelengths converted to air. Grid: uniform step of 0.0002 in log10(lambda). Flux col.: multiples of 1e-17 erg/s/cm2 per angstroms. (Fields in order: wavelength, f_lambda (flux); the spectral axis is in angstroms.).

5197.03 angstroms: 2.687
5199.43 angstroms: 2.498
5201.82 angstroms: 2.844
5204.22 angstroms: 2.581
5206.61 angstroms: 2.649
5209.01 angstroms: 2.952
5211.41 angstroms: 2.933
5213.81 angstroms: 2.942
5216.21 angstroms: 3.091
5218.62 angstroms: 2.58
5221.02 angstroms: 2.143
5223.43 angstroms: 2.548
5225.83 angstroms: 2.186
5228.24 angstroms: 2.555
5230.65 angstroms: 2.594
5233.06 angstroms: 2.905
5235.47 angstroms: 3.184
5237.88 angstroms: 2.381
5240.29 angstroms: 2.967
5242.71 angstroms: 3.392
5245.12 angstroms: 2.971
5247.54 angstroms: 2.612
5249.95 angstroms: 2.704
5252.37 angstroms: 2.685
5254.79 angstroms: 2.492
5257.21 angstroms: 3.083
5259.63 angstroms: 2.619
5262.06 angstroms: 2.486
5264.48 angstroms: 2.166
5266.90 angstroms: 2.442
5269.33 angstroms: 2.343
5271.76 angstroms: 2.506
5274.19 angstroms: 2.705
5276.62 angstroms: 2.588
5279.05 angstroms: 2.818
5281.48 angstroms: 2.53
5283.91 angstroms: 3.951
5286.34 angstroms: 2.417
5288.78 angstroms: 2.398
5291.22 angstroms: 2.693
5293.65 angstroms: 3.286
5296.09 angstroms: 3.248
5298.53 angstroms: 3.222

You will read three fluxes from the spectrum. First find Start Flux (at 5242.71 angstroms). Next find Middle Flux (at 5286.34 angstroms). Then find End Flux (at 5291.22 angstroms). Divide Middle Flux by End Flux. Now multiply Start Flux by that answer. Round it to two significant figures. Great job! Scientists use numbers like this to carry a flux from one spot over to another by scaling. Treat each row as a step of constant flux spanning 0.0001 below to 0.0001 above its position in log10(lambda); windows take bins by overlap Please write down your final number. 3.0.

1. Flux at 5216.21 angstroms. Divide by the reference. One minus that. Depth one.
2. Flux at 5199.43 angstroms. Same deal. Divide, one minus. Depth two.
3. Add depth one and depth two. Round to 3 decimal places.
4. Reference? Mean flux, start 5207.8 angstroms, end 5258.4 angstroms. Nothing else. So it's -0.027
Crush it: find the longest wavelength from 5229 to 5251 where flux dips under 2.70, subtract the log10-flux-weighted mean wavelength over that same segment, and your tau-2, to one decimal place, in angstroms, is 7.2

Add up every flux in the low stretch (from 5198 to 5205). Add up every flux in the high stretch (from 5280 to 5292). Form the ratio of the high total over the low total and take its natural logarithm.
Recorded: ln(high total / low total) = 0.6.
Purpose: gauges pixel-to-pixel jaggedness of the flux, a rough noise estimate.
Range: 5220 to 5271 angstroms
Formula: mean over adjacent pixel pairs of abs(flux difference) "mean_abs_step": 0.327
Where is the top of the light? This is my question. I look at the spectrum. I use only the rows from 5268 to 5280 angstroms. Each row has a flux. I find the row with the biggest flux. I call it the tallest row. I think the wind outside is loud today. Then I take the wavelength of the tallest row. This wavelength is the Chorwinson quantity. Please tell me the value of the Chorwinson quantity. 5279.05 angstroms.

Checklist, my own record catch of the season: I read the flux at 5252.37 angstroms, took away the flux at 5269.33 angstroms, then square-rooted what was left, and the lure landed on 0.58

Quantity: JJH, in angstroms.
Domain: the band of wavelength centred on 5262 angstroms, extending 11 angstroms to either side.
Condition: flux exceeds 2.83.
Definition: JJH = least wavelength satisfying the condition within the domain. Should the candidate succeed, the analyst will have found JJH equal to 5257.21 angstroms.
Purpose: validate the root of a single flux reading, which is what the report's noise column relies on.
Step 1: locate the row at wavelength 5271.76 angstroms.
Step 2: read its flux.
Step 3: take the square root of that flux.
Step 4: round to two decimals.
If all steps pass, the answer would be 1.58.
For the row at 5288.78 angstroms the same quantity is 1.55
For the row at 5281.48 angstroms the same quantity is 1.59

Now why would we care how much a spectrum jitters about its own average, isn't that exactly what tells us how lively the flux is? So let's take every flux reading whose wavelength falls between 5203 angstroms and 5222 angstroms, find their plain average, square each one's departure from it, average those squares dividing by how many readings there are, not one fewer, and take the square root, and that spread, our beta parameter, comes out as 0.288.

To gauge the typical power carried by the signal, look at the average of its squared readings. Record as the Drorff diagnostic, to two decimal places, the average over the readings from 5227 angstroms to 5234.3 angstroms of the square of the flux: 7.23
